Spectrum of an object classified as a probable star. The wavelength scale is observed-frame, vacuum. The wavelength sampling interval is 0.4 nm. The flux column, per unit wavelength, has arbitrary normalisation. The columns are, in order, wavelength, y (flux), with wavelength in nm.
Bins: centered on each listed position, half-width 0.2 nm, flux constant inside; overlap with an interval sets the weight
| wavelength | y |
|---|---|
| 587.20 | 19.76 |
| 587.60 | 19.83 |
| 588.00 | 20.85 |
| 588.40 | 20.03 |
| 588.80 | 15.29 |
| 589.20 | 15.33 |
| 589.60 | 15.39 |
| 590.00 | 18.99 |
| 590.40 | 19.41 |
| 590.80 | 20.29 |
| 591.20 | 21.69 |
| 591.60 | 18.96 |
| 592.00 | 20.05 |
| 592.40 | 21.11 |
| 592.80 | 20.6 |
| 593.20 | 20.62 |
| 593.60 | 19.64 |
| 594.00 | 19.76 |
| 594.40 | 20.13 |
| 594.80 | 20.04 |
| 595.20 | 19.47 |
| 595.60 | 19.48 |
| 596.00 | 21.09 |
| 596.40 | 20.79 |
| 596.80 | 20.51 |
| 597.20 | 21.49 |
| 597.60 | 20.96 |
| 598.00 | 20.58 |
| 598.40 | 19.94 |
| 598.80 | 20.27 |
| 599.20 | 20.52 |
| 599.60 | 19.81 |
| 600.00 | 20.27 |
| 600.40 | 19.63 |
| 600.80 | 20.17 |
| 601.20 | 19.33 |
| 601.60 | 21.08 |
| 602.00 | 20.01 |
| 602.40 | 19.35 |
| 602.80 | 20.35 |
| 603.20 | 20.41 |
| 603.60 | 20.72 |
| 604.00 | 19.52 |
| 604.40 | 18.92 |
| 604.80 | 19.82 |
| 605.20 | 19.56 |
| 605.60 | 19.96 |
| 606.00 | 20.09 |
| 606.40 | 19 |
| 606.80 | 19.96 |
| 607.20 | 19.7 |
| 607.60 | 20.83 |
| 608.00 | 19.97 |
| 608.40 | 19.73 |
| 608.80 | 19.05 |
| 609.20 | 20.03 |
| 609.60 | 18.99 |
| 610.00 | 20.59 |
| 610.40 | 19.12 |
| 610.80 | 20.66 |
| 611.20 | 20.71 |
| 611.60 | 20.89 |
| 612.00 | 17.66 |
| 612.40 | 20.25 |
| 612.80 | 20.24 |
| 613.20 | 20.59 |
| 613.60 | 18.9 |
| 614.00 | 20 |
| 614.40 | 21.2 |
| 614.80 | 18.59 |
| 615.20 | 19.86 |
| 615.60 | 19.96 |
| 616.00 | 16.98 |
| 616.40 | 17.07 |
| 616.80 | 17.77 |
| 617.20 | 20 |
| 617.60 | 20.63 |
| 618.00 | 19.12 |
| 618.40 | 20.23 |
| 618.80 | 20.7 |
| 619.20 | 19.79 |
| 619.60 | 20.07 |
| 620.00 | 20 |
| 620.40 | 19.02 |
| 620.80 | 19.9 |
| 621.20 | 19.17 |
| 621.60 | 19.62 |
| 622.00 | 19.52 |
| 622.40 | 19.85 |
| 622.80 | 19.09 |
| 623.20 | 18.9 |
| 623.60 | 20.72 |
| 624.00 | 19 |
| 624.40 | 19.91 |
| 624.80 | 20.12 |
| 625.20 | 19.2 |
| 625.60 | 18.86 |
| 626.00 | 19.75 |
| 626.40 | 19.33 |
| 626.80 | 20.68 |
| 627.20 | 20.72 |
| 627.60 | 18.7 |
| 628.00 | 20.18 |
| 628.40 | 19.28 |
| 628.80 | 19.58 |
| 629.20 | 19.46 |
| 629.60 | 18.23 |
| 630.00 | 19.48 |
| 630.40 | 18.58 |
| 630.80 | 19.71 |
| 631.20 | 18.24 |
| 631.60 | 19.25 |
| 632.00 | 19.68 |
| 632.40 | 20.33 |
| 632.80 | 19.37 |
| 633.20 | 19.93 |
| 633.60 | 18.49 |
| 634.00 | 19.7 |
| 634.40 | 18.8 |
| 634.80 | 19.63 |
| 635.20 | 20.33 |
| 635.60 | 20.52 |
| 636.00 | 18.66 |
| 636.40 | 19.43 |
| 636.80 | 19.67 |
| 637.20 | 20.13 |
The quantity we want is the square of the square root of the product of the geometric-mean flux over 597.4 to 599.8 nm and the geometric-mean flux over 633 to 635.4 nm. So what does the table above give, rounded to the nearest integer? 396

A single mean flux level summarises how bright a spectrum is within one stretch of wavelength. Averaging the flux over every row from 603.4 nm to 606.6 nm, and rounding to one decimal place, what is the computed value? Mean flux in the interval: 19.7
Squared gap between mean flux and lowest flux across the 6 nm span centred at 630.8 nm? 1.2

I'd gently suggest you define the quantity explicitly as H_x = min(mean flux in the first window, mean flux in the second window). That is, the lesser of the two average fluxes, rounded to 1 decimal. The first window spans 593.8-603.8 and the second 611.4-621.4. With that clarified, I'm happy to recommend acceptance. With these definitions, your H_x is 19.5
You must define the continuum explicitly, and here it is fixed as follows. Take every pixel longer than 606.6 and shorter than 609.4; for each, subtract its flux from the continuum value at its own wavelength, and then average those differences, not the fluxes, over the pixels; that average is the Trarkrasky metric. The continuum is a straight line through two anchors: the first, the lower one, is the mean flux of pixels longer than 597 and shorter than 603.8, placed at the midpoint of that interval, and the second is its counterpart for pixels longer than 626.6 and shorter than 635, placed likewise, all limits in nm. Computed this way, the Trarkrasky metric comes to 0.2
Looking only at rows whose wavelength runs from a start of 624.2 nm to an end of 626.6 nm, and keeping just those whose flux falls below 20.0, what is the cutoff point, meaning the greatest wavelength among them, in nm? 626.40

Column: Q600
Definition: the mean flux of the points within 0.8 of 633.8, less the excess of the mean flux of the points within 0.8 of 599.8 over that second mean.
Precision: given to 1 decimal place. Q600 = 18.4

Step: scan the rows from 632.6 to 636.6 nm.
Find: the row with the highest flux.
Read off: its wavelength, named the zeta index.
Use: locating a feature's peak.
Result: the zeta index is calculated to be 635.60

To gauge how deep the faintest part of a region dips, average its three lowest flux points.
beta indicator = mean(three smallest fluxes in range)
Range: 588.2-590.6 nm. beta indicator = 15.3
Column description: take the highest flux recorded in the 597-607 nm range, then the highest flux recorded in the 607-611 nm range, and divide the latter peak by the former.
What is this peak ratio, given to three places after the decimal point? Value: 0.969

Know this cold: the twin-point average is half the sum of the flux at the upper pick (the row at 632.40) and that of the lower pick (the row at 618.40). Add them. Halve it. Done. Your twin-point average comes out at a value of 20.3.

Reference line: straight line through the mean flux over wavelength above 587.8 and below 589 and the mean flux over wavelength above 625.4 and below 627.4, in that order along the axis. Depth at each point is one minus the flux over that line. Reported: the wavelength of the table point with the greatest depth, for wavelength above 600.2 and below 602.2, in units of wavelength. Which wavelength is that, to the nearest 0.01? 601.20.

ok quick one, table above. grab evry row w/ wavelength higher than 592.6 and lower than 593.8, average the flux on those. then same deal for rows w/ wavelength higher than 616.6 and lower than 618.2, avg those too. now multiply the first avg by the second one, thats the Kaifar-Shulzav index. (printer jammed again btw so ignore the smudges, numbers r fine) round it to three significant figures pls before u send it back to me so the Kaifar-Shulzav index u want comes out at 393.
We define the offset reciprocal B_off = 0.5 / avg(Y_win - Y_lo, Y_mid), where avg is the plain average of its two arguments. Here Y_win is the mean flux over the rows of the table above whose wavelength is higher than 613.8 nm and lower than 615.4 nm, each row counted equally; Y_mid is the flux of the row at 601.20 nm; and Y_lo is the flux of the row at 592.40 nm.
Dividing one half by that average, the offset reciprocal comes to 0.055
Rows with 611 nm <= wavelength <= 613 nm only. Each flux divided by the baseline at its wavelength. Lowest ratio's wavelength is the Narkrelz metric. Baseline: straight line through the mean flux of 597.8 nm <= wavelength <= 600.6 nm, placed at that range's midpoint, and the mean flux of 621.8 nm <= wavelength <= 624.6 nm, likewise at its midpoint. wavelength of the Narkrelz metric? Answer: 612.00 nm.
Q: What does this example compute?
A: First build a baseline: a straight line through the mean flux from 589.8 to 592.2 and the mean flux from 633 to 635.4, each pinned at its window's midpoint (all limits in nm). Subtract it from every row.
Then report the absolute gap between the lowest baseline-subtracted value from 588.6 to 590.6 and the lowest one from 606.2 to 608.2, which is 3.9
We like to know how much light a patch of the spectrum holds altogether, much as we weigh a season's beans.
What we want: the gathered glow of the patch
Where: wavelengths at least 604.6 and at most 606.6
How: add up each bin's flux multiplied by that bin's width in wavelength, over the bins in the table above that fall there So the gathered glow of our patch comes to 39.4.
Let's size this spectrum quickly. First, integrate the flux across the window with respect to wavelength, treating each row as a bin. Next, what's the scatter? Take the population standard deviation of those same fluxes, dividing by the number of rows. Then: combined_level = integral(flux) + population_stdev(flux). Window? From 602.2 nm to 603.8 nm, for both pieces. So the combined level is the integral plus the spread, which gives 32.8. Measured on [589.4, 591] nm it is 31.5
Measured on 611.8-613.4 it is 32.7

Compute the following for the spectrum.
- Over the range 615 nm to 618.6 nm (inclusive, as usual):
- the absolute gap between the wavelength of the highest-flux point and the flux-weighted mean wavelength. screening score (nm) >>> 0.78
